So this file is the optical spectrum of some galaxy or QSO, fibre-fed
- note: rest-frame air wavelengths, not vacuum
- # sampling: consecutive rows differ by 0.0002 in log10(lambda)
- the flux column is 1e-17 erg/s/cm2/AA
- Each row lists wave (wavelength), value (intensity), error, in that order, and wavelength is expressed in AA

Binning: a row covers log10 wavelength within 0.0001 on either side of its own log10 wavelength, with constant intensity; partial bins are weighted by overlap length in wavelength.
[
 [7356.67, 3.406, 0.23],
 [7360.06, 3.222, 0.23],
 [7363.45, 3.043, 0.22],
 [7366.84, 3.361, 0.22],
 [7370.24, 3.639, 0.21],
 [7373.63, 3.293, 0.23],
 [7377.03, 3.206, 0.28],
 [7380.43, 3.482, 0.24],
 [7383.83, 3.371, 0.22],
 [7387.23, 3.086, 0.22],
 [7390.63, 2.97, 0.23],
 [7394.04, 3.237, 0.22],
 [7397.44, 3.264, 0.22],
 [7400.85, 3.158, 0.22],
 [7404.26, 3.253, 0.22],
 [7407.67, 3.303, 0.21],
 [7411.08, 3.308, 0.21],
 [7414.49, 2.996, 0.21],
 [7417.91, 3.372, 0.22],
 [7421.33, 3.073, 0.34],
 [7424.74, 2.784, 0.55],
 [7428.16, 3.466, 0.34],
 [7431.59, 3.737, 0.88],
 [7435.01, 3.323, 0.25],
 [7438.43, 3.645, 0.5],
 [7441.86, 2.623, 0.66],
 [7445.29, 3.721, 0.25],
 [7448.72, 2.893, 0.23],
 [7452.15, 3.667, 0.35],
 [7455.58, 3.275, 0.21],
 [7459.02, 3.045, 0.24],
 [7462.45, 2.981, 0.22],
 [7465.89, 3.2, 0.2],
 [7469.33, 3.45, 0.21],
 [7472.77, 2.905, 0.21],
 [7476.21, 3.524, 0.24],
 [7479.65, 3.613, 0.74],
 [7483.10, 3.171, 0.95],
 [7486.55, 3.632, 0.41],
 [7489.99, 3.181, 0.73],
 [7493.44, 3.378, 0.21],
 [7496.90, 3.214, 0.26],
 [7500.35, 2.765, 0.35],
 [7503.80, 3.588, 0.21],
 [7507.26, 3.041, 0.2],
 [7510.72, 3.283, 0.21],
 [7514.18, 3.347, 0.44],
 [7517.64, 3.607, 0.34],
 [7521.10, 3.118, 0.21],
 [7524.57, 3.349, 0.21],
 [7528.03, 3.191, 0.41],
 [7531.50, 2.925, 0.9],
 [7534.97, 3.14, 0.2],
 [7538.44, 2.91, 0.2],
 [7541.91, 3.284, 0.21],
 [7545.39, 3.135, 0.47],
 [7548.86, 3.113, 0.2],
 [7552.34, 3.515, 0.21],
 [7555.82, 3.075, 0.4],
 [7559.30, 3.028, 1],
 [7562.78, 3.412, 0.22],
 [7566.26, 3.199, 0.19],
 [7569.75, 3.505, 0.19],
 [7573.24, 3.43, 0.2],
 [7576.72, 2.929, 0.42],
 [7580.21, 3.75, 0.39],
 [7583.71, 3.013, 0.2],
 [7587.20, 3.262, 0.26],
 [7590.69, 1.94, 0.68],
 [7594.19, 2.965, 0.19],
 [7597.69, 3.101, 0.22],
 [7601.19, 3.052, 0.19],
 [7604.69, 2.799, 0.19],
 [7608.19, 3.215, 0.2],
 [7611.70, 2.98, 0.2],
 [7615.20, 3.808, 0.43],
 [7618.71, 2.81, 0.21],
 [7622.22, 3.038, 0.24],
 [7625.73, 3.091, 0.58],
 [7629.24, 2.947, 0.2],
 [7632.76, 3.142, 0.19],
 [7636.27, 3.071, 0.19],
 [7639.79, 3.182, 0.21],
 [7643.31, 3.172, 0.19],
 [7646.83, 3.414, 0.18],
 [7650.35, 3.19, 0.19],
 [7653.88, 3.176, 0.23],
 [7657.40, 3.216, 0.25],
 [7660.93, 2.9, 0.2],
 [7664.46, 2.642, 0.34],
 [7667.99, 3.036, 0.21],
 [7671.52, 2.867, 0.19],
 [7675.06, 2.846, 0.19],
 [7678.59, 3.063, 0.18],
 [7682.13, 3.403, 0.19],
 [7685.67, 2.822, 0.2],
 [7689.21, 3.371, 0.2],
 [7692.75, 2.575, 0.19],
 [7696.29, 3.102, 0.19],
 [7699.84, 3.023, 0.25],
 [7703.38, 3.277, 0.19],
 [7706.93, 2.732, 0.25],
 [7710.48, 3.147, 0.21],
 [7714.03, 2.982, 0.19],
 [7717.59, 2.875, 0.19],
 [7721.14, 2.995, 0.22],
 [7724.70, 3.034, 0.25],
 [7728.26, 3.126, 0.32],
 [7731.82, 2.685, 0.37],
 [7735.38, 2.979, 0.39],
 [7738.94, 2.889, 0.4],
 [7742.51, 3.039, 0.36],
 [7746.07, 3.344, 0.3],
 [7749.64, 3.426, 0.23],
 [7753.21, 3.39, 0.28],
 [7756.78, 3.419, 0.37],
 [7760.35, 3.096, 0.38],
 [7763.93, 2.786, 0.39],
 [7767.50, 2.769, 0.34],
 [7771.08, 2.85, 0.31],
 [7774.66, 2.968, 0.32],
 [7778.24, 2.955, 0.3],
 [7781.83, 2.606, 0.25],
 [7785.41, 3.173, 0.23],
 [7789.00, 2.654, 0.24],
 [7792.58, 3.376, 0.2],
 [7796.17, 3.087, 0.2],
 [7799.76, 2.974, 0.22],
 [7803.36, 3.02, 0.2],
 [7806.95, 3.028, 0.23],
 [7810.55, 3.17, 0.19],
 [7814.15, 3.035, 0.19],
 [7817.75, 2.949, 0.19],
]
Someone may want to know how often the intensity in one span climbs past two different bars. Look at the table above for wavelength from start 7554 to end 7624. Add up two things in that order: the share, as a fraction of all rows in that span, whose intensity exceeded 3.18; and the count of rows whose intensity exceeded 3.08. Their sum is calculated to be 9.4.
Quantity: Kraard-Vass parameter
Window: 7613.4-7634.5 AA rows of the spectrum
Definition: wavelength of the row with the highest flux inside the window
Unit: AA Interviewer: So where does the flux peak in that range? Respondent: 7615.20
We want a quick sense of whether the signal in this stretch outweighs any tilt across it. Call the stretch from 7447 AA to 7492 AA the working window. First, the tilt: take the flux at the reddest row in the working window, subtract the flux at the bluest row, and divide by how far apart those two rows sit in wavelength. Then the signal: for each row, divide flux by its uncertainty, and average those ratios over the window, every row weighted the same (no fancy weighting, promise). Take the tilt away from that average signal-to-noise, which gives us 11.3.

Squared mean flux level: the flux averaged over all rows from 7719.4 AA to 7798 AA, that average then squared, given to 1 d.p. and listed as 9.2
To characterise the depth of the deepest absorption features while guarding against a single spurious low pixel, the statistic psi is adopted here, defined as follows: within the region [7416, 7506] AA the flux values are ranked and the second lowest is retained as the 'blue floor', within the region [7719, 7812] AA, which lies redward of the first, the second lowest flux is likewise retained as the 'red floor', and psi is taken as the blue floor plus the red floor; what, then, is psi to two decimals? 5.42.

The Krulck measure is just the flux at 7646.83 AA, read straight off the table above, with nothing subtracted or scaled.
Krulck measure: 3.414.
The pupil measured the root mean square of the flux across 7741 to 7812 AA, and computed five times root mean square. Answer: 15.3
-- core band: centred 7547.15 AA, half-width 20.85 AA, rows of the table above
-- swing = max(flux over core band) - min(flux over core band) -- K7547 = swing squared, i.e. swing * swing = 0.4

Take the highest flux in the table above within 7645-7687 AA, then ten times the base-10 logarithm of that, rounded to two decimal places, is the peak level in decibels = 5.33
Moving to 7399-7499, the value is 5.73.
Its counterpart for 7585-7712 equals 5.81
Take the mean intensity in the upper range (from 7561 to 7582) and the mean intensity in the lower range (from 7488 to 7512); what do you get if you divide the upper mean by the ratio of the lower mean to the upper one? 3.5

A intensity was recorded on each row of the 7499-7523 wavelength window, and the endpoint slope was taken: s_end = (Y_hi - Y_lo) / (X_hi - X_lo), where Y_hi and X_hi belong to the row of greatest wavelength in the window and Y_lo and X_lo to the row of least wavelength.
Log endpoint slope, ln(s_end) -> -4.1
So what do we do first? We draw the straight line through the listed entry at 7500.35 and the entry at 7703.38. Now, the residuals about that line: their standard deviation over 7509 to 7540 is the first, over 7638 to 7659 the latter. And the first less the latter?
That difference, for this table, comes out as 0.14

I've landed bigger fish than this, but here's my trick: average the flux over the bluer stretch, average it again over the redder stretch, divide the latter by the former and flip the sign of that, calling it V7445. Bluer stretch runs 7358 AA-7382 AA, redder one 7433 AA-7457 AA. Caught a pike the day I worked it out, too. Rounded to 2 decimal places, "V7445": -1.00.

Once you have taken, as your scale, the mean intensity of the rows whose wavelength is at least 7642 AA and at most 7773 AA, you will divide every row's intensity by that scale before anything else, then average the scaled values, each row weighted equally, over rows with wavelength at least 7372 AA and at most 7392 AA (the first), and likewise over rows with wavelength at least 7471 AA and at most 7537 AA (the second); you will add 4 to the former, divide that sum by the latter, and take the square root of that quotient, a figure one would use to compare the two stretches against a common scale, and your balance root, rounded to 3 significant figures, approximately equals 2.17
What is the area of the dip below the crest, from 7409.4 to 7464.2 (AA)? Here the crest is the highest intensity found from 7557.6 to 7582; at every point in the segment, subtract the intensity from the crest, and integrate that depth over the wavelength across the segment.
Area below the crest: 27.7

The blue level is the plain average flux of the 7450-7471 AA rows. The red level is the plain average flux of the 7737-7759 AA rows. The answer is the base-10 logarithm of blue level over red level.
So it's 0.002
